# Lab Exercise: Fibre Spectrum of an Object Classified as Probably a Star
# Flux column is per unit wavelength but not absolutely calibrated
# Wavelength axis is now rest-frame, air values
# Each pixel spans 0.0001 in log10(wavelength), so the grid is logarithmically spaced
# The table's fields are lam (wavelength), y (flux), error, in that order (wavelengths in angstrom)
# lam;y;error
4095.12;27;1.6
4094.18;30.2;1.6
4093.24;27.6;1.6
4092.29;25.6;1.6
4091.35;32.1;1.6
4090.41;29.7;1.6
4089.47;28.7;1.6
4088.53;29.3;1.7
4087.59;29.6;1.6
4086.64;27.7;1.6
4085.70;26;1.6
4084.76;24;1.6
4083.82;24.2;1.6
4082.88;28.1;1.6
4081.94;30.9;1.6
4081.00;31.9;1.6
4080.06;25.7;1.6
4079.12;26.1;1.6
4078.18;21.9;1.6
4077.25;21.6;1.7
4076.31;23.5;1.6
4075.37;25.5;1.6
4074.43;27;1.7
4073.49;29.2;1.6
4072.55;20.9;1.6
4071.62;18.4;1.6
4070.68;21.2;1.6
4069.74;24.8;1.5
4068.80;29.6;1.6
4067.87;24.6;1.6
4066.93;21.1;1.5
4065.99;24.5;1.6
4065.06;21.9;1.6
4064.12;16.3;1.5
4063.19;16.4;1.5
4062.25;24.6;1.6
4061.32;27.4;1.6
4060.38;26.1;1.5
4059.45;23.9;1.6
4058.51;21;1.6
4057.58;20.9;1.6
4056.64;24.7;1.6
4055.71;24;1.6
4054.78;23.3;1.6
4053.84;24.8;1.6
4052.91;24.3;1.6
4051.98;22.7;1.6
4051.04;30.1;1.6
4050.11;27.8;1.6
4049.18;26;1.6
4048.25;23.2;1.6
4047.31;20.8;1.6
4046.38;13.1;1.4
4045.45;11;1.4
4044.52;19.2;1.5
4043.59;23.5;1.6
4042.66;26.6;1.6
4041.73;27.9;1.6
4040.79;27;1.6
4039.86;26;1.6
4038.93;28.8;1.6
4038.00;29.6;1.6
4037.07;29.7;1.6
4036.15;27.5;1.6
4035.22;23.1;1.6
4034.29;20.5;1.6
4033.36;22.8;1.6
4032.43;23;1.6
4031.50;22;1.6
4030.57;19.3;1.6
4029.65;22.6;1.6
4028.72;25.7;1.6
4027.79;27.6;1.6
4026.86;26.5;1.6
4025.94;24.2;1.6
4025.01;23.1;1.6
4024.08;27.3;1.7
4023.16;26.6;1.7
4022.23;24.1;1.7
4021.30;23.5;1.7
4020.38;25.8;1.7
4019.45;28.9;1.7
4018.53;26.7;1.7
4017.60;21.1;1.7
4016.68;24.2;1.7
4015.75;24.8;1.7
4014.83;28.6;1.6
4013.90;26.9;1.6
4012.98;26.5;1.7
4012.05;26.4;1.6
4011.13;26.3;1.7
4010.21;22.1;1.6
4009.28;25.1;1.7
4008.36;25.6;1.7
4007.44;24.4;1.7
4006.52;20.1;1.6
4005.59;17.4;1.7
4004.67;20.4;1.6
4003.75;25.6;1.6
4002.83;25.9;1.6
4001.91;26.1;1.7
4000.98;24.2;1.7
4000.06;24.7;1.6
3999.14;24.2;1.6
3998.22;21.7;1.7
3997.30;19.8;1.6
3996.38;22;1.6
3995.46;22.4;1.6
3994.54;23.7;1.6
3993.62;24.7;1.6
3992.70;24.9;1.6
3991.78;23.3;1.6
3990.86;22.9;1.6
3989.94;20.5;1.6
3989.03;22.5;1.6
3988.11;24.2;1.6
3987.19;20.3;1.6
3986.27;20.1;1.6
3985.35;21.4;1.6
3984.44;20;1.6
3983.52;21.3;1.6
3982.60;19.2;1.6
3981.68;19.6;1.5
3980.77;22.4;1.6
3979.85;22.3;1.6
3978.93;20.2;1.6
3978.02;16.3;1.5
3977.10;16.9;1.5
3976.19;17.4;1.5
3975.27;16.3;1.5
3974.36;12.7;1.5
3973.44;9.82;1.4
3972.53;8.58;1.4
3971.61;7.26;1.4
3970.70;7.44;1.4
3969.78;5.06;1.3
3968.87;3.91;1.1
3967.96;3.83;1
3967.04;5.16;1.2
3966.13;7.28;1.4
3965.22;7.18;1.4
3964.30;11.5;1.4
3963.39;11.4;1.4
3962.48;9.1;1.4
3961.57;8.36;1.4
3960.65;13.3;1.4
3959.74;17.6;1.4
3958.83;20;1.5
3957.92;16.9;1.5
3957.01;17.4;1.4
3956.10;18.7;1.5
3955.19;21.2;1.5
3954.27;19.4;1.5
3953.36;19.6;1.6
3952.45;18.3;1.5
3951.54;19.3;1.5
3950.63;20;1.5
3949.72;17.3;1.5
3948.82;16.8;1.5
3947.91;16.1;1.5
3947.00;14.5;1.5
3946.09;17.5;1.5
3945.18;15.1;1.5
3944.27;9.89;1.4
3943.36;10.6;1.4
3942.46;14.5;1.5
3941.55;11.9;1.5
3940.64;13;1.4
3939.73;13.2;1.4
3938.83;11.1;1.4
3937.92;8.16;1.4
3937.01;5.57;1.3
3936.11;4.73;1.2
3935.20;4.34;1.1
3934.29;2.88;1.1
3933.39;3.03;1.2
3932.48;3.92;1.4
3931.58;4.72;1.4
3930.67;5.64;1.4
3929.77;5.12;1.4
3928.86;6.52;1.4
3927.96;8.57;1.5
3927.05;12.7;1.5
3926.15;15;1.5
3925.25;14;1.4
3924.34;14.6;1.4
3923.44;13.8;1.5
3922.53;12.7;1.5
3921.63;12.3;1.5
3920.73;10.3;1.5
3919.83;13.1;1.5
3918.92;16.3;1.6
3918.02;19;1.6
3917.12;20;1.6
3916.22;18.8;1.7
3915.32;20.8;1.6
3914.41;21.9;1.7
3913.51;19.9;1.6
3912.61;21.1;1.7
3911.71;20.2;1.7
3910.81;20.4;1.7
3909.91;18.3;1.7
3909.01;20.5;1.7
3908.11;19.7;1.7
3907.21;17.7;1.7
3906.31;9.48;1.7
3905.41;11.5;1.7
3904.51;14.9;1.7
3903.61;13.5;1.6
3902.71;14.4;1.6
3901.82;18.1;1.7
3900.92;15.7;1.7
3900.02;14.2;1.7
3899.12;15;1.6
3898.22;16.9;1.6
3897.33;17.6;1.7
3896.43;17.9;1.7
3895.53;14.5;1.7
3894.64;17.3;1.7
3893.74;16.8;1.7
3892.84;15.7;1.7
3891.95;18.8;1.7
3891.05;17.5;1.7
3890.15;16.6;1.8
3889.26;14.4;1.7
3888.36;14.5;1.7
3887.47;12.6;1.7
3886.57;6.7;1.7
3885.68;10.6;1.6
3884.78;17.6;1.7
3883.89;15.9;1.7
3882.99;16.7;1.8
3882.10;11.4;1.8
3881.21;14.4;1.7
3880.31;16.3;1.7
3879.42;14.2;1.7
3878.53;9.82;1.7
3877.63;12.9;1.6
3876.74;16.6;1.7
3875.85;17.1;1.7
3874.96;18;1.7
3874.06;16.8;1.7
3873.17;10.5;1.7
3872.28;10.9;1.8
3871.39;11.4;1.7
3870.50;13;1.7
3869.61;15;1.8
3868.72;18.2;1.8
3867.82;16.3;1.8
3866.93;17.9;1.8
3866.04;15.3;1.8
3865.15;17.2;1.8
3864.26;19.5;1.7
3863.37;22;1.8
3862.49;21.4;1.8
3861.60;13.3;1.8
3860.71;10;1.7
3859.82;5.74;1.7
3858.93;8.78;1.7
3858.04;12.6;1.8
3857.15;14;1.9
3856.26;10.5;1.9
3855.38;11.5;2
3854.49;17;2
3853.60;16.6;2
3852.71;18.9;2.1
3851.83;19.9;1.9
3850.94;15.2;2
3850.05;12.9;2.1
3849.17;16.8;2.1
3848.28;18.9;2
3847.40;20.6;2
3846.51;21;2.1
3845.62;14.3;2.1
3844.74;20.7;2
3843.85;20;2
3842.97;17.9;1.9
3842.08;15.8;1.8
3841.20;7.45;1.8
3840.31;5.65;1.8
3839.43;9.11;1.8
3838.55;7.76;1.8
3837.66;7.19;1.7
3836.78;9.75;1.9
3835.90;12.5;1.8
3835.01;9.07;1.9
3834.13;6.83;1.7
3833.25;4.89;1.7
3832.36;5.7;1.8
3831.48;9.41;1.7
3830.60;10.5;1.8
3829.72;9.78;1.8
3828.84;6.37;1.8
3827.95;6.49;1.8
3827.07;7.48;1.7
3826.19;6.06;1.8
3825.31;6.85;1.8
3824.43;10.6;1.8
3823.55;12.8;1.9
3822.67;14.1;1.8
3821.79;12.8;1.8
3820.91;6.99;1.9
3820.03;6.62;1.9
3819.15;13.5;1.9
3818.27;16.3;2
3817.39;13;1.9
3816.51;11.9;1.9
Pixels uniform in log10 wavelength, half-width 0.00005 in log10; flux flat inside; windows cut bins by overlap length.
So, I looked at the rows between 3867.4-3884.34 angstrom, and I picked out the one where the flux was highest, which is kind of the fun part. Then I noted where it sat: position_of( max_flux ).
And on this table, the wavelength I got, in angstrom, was 3868.72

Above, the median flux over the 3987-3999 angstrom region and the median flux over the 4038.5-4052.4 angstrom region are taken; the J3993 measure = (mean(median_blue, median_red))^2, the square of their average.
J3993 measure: 588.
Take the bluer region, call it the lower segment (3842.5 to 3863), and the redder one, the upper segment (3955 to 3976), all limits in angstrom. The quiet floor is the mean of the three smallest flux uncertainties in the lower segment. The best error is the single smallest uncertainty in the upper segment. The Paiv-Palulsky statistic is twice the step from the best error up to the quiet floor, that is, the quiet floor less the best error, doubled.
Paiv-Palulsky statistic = 1.4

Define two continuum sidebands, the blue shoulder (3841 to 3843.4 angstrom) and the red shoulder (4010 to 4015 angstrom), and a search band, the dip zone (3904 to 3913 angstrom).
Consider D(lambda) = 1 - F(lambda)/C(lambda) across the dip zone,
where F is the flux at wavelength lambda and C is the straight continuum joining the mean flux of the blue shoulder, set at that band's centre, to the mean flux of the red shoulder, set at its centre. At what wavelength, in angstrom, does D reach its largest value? 3906.31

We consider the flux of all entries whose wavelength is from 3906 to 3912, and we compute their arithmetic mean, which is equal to 18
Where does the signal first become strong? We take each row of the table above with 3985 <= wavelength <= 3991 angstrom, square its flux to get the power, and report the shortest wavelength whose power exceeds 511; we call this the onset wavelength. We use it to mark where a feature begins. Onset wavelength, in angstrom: 3988.11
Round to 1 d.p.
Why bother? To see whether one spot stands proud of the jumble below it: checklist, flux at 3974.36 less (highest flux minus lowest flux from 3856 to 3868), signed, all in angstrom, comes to -3.6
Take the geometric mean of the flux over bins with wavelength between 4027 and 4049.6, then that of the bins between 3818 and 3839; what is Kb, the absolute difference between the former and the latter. 14.3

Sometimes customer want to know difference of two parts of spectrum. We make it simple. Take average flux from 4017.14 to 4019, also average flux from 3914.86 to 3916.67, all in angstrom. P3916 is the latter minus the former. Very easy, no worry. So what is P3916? -4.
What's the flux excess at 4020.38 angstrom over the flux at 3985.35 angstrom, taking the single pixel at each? 4.4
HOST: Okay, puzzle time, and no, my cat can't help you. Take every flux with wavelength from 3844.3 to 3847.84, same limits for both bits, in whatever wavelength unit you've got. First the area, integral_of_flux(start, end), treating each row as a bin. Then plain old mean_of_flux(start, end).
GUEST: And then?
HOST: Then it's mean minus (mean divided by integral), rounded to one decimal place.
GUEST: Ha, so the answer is 18.9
